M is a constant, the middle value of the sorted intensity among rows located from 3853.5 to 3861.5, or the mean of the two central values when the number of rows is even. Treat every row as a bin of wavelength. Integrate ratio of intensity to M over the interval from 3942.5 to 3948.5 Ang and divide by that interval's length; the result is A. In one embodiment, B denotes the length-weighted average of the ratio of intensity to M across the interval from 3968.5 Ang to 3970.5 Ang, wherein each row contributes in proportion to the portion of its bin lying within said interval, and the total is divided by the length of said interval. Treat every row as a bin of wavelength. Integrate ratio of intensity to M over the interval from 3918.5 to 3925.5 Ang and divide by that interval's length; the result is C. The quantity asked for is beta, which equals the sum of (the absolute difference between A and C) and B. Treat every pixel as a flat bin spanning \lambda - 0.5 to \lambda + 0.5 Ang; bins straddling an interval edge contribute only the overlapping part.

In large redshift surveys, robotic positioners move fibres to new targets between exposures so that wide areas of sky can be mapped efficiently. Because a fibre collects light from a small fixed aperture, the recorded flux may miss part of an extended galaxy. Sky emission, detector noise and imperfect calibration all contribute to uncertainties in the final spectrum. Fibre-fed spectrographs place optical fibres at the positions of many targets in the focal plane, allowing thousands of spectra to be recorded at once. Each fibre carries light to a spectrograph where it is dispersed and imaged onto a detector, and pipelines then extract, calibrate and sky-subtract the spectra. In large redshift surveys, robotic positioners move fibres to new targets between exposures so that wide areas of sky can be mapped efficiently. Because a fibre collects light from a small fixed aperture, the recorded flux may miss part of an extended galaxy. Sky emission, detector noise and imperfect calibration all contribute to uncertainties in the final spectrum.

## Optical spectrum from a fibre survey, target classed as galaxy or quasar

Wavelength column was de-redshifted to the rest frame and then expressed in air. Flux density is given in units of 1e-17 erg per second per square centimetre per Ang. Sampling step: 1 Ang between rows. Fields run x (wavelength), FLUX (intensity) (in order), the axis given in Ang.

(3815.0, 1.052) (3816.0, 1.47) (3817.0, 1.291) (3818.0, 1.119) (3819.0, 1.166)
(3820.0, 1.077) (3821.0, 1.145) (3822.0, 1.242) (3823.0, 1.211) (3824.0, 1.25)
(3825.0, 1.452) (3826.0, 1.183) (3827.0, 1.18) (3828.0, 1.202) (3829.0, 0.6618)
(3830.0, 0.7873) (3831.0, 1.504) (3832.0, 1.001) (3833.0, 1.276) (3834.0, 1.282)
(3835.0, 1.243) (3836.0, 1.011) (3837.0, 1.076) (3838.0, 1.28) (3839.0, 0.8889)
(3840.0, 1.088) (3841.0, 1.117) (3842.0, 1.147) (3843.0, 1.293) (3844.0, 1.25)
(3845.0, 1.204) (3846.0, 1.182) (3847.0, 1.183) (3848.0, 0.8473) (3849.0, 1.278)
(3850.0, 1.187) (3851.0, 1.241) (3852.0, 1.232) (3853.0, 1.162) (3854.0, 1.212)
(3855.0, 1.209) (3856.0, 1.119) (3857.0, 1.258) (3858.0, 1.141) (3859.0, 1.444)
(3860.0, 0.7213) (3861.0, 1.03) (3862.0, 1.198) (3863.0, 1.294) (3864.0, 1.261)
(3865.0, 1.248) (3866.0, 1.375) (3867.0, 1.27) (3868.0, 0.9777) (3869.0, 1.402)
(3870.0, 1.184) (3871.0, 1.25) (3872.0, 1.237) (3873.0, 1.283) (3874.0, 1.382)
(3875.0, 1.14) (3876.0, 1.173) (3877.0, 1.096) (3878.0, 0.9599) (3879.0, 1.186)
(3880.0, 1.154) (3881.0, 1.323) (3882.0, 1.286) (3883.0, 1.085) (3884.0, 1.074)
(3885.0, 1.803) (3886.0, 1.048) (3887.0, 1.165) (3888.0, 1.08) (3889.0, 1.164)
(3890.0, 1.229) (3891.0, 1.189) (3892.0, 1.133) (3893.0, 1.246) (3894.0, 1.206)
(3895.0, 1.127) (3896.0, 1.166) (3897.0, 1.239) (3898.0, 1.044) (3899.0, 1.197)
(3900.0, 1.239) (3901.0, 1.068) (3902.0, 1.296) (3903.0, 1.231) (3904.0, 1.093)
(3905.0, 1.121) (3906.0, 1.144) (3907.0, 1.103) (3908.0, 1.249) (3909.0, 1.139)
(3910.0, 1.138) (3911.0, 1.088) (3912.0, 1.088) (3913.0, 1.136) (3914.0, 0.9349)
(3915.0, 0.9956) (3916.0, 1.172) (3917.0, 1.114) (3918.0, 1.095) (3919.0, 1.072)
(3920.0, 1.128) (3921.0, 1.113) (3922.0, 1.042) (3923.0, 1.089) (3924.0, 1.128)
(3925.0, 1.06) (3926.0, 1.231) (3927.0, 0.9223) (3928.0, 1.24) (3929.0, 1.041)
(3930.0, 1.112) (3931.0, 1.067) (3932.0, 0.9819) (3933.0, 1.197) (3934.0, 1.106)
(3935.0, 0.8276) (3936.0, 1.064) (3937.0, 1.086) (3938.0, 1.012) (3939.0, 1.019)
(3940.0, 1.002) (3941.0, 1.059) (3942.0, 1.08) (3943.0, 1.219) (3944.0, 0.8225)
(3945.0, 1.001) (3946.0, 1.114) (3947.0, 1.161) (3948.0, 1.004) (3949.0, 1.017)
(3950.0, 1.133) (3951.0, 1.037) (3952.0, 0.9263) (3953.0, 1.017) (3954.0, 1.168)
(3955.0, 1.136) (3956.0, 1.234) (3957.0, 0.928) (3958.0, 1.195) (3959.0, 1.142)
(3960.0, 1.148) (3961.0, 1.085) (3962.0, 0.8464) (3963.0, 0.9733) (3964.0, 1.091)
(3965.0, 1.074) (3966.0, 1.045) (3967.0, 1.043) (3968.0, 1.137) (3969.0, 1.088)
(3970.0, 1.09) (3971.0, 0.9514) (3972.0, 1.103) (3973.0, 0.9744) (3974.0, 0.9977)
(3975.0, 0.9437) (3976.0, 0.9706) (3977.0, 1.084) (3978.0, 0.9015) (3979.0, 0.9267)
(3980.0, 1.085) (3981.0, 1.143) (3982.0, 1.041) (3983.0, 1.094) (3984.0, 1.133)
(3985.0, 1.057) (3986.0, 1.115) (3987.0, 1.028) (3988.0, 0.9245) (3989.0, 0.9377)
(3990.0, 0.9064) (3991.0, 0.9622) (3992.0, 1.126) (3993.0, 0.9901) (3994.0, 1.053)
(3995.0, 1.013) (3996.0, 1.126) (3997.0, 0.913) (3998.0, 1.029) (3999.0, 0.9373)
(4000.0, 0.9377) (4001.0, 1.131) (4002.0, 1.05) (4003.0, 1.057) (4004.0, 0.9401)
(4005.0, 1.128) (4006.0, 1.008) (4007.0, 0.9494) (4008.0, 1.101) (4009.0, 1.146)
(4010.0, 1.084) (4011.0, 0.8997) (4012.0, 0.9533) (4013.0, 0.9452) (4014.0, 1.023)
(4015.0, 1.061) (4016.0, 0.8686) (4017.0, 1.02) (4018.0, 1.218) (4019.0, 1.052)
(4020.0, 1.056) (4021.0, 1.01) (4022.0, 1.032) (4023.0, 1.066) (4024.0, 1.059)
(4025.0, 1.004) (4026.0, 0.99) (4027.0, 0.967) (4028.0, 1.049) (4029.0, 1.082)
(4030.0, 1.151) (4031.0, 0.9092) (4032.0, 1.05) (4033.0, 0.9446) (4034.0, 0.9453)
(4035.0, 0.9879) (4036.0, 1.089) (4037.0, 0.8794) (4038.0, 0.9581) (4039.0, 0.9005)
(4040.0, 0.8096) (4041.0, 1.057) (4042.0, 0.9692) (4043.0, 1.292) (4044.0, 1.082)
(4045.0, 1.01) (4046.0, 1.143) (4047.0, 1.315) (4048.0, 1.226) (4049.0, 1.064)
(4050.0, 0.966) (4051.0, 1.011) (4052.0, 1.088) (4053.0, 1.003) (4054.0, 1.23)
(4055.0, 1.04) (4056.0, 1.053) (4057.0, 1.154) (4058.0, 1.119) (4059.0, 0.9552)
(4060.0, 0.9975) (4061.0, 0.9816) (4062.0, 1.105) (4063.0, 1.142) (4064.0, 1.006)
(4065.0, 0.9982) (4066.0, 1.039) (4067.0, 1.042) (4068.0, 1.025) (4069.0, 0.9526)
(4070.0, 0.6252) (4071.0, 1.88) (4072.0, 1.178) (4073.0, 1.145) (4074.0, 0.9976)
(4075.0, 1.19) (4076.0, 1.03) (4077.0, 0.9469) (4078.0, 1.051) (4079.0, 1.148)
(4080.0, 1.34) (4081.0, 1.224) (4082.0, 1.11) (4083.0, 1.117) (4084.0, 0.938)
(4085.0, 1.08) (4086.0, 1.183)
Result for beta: 0.96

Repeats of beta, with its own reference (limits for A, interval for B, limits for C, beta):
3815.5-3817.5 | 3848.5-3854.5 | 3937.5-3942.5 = 1.33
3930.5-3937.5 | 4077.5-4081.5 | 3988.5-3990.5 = 1.12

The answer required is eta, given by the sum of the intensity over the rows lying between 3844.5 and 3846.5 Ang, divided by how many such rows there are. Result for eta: 1.19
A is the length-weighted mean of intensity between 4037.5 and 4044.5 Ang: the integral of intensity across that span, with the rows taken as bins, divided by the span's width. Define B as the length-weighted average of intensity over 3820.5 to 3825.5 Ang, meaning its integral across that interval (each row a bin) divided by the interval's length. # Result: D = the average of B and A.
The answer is 1.135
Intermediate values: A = 1.01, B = 1.26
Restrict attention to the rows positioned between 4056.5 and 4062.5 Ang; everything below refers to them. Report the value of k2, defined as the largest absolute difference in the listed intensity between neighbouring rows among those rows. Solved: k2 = 0.16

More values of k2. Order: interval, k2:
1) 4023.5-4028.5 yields 0.08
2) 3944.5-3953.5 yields 0.16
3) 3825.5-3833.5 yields 0.72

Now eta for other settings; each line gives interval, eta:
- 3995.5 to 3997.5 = 1.02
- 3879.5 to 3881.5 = 1.24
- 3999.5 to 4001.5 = 1.03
